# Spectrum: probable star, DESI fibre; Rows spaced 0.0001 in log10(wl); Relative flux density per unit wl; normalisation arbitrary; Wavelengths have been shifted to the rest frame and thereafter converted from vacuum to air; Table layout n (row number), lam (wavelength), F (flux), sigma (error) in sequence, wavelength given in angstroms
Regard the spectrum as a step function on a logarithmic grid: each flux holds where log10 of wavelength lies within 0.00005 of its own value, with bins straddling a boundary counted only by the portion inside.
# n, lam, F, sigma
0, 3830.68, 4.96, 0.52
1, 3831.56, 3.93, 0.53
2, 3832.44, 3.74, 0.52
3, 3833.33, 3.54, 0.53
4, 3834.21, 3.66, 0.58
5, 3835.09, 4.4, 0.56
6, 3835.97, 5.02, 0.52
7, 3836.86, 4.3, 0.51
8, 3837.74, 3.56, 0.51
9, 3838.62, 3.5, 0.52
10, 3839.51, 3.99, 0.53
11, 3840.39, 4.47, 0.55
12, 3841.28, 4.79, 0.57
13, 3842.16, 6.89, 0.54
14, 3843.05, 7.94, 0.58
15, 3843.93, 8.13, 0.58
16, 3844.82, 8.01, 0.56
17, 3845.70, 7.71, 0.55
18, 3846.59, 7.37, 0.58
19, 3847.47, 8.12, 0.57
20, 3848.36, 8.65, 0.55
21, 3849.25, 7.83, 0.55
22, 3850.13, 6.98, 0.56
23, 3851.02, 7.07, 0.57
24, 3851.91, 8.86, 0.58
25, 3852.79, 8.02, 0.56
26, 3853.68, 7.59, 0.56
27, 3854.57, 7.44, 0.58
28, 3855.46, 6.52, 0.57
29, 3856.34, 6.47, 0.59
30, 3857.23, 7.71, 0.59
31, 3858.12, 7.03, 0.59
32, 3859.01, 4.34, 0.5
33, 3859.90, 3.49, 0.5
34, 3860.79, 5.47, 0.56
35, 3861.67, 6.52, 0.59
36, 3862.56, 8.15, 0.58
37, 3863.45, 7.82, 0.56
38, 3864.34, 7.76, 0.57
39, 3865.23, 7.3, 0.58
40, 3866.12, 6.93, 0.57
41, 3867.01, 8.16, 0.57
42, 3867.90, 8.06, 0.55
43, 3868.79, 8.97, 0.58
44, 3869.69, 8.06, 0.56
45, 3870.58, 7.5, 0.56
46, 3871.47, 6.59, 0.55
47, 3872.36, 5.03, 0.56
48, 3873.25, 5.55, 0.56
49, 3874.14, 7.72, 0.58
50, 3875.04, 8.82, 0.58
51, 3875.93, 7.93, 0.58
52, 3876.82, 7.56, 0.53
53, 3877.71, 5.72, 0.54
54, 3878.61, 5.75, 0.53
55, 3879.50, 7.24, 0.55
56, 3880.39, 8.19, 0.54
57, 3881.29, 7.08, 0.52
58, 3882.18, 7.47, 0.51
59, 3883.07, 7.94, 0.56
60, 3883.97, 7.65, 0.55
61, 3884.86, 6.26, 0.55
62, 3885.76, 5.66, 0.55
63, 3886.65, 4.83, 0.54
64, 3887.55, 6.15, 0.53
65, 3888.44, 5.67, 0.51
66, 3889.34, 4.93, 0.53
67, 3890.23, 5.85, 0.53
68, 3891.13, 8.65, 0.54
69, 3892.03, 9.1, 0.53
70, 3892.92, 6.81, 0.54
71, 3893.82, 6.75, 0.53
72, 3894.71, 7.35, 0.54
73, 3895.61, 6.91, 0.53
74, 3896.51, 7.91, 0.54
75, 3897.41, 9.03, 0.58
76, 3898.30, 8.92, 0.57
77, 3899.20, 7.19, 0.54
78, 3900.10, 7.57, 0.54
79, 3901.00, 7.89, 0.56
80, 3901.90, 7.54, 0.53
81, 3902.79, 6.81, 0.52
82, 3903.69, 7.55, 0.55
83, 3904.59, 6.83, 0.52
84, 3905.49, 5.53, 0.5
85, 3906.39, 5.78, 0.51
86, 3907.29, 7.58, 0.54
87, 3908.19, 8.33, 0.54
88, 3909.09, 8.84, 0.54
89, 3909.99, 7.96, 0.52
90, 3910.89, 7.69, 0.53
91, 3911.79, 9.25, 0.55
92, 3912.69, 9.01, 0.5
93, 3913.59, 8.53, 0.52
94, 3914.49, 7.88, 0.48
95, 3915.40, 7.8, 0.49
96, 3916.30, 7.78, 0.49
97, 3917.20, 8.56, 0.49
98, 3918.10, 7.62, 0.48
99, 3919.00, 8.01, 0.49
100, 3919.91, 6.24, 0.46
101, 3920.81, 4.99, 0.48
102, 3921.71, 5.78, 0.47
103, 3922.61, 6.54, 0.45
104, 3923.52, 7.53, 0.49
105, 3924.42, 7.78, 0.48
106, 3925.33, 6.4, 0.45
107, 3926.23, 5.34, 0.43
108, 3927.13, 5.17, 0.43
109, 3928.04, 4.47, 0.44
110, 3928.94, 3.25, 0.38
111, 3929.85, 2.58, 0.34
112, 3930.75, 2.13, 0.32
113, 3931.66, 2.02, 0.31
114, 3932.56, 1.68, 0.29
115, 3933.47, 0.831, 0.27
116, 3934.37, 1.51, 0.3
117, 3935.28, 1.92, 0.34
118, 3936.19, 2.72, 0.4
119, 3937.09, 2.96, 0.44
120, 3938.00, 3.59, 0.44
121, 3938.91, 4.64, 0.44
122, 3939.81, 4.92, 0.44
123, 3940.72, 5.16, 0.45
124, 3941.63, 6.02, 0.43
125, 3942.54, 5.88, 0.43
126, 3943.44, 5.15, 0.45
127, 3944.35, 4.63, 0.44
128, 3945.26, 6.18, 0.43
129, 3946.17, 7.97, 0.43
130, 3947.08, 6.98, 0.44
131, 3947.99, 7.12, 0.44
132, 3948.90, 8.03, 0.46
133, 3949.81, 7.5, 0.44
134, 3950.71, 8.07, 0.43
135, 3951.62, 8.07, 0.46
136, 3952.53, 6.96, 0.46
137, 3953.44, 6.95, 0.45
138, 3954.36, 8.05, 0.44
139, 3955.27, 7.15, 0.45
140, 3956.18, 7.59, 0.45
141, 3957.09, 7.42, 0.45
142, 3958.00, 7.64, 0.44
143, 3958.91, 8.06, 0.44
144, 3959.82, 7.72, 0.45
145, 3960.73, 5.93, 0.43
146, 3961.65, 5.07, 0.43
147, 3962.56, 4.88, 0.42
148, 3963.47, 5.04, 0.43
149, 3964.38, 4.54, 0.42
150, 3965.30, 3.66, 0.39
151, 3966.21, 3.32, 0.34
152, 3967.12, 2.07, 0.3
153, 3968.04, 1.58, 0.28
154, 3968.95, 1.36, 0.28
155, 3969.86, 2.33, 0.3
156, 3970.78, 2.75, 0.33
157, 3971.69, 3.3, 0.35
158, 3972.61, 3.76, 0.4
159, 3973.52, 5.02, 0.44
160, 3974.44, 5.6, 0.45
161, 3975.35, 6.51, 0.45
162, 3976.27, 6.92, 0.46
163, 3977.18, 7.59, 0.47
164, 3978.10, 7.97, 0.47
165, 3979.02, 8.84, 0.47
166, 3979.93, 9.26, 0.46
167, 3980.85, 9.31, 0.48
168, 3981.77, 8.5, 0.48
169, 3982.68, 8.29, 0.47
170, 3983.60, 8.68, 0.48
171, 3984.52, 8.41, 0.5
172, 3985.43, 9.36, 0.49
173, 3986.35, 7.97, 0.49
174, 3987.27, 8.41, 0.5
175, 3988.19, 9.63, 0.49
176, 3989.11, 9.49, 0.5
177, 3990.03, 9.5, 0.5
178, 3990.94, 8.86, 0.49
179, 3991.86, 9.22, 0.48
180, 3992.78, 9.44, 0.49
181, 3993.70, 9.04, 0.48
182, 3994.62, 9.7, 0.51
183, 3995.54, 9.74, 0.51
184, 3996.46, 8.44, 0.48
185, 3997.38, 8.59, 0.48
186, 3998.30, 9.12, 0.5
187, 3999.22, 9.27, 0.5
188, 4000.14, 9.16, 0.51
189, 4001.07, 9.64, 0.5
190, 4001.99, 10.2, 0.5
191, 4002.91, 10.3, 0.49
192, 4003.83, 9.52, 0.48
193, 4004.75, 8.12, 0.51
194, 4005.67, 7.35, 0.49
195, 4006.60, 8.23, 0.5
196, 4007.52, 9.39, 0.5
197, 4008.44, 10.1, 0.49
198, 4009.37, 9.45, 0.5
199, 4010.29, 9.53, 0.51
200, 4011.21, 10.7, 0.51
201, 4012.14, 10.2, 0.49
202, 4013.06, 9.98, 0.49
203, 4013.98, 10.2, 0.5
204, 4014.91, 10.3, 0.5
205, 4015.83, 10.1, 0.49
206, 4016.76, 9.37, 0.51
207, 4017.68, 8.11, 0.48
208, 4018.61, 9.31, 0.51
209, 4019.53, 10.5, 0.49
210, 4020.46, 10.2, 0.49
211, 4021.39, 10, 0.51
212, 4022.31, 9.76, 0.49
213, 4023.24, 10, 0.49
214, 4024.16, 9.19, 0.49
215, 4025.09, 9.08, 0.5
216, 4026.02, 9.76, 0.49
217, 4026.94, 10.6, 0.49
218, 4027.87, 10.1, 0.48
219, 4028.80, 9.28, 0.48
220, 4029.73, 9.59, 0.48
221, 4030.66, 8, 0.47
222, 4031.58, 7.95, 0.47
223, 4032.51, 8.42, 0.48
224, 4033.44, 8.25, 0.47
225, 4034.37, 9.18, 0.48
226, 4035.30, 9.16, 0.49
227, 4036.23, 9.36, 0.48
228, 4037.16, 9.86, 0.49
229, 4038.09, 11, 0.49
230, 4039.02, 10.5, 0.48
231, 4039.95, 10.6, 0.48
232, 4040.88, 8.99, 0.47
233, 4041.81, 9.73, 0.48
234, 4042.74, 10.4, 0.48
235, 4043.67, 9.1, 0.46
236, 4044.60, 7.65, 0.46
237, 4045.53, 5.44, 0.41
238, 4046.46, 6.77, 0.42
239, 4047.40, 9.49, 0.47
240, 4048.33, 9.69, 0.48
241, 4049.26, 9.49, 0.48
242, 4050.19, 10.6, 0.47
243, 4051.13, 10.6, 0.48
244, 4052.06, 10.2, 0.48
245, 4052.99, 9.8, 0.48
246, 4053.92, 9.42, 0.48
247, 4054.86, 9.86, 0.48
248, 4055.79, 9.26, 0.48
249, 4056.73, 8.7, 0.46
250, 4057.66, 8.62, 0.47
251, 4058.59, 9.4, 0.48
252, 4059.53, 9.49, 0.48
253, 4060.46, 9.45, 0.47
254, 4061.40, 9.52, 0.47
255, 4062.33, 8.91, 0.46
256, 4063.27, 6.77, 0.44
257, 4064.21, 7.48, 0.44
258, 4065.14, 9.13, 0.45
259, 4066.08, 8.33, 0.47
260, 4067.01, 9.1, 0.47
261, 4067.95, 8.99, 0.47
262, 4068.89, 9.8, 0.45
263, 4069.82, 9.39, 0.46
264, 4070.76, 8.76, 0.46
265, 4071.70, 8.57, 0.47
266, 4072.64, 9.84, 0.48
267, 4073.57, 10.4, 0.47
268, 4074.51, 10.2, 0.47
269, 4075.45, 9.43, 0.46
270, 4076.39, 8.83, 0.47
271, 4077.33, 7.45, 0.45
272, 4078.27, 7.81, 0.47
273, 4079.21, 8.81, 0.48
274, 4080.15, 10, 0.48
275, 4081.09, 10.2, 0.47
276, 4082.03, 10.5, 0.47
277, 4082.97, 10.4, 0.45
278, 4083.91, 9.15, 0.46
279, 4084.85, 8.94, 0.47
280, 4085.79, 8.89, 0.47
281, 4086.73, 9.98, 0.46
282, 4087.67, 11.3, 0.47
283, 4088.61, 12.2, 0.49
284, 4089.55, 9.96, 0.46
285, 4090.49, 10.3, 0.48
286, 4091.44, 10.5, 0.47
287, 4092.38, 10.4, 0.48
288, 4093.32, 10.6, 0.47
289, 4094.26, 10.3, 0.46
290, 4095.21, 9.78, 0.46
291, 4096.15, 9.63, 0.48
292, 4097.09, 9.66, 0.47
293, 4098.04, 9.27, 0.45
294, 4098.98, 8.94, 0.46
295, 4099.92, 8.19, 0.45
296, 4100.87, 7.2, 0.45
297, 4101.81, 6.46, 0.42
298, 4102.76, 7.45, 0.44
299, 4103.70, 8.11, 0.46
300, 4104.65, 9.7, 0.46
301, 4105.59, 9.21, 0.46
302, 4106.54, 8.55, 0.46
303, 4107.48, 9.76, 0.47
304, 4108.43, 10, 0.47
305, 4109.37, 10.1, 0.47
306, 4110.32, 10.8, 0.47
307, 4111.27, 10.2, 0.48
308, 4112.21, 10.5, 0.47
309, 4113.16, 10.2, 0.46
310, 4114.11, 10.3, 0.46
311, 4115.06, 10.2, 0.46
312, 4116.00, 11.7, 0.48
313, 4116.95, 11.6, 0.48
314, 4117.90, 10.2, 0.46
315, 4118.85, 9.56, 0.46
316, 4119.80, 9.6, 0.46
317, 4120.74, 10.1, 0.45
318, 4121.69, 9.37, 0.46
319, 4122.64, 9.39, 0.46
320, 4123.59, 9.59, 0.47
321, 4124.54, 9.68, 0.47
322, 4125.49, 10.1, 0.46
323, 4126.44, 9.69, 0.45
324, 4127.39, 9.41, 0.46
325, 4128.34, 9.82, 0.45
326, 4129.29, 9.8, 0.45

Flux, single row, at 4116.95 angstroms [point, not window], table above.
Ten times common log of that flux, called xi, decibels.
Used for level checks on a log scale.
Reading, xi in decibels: 10.6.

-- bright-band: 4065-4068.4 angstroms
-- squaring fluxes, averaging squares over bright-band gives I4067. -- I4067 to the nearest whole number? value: 79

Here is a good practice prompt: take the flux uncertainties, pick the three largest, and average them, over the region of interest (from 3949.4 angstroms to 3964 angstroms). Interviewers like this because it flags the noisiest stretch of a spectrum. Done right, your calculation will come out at 0.46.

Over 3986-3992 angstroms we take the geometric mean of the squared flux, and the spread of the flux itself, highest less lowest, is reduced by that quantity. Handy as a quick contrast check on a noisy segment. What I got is -79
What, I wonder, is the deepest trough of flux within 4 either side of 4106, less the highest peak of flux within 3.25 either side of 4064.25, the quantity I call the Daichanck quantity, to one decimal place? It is -2.1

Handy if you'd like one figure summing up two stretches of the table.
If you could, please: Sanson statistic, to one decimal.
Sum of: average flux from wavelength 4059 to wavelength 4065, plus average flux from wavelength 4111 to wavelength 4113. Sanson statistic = 19.0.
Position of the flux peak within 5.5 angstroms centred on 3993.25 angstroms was 3995.54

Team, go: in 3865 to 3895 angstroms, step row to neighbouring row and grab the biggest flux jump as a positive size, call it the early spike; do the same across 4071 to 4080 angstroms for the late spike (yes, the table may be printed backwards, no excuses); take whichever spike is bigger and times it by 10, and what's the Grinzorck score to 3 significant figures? 28.0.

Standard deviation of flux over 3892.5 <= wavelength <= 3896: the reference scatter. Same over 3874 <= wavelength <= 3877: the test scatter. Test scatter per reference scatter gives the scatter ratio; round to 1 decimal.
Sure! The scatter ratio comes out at 2.1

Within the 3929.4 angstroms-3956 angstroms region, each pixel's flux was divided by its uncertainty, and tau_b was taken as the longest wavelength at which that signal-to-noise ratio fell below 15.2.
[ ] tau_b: 3952.53 angstroms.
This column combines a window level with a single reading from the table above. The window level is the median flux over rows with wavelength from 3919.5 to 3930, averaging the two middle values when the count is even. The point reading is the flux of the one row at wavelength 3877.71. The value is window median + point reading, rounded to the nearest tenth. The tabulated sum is 11.3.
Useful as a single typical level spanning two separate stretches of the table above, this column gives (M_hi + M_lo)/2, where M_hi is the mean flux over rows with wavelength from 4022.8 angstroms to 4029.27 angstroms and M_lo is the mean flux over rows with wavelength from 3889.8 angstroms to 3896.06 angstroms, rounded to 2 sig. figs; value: 8.5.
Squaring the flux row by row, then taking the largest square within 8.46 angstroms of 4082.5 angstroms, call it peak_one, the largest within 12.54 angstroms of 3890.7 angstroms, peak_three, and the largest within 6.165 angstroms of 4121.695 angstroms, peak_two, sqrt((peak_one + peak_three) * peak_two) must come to 178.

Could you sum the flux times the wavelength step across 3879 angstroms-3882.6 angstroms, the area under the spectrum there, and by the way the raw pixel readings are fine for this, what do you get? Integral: 27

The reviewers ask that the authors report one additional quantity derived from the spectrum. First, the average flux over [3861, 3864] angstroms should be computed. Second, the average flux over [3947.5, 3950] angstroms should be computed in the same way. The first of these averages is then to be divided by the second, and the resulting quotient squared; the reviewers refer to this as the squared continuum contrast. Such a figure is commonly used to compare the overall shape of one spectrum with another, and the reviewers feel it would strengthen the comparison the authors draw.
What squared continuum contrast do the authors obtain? 1.0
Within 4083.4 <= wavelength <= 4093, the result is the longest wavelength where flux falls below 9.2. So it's 4085.79 angstroms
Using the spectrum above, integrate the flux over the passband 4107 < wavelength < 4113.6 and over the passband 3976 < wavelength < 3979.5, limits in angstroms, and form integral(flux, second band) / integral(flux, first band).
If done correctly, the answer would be 0.4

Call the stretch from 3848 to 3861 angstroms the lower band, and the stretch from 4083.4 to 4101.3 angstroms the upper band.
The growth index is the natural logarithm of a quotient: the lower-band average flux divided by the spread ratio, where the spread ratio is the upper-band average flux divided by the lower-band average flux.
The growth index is 1.59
